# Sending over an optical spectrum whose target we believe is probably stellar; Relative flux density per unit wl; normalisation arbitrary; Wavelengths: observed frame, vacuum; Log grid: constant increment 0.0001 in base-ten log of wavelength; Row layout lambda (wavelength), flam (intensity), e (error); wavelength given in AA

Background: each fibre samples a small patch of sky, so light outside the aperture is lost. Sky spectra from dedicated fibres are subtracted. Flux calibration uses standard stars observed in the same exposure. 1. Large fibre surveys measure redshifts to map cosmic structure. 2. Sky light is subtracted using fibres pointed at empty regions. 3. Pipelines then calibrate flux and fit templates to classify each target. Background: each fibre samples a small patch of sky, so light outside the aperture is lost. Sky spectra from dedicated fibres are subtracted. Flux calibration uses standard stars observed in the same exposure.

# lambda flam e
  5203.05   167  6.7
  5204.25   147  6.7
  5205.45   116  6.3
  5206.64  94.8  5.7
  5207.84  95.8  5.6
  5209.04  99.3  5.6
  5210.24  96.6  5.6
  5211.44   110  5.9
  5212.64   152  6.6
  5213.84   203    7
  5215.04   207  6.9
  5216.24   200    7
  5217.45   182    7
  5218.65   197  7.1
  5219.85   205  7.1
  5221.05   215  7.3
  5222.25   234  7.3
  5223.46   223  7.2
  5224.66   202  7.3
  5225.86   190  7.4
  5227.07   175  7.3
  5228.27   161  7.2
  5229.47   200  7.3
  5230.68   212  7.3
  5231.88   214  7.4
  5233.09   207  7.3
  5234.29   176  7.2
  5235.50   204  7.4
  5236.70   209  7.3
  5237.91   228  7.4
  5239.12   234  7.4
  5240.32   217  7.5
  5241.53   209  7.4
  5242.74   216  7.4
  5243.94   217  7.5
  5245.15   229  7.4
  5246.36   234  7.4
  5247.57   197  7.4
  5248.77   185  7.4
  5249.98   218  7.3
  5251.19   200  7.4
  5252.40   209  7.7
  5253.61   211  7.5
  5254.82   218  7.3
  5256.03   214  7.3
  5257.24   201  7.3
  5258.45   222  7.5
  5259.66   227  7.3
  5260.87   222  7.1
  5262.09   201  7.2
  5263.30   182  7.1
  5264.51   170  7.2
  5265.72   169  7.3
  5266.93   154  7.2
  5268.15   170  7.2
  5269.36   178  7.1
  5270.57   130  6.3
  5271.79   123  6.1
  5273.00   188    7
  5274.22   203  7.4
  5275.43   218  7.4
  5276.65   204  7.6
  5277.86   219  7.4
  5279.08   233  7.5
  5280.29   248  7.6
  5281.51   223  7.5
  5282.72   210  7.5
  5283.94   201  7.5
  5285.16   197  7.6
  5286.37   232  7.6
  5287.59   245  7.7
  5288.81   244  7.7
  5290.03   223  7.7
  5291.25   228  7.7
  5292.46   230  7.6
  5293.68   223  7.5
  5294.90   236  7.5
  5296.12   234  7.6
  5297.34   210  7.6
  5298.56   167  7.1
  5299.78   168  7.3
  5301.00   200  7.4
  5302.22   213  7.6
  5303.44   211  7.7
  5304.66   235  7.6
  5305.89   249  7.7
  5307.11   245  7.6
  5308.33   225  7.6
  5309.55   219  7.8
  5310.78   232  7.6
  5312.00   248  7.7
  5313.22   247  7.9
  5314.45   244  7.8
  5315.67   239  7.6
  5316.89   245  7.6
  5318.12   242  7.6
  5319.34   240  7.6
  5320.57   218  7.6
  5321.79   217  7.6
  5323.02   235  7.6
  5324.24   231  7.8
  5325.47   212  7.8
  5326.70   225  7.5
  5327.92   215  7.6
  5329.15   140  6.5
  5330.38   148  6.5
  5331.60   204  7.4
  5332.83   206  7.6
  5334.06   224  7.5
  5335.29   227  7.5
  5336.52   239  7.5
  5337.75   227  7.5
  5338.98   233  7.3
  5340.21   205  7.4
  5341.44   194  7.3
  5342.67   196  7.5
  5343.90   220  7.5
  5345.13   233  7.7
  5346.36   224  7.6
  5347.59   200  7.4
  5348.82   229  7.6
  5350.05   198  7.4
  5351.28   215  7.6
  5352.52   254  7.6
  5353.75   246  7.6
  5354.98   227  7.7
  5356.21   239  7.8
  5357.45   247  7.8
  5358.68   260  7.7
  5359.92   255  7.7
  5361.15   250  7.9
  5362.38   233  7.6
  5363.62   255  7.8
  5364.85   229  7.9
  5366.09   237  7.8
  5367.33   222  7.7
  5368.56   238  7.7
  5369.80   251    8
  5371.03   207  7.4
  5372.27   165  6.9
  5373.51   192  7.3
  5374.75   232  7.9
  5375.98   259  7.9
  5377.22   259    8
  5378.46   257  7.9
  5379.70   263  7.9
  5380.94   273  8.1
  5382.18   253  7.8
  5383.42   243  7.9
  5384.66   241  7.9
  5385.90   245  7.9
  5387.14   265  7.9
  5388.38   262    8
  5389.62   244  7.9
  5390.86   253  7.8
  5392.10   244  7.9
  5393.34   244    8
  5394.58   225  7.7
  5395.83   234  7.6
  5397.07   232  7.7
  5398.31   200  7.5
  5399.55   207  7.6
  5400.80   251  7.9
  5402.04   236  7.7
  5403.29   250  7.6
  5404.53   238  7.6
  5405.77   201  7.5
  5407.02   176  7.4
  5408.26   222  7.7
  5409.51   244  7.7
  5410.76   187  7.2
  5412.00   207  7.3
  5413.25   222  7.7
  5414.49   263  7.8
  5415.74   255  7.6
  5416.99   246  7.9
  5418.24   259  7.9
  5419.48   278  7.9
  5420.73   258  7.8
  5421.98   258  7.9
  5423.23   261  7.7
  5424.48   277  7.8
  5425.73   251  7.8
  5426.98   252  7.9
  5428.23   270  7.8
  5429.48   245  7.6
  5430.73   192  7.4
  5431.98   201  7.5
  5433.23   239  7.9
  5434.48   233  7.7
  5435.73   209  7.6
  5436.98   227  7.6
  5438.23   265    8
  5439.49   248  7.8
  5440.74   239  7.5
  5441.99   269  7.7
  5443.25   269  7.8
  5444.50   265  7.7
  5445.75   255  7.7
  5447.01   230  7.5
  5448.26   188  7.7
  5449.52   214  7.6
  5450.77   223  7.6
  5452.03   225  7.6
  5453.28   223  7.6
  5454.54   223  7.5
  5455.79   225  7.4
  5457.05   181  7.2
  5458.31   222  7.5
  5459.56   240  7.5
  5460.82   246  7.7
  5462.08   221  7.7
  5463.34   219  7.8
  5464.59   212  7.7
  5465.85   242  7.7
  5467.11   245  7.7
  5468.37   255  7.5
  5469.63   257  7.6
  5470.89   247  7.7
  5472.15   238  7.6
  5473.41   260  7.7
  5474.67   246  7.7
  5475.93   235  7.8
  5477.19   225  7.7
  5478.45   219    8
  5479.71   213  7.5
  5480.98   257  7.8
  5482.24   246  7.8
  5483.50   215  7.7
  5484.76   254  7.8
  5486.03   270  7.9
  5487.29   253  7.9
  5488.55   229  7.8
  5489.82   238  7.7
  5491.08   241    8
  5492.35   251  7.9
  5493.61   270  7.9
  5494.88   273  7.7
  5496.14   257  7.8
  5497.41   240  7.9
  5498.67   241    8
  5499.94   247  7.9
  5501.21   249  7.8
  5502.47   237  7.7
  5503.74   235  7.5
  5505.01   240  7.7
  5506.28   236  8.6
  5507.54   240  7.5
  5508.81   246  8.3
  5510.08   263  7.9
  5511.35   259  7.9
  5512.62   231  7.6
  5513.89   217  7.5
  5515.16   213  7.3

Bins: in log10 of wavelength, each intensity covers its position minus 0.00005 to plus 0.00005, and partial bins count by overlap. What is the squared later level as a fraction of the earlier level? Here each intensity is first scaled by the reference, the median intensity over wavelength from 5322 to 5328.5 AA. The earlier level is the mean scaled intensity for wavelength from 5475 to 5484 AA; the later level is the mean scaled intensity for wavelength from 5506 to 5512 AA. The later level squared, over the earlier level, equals 1.20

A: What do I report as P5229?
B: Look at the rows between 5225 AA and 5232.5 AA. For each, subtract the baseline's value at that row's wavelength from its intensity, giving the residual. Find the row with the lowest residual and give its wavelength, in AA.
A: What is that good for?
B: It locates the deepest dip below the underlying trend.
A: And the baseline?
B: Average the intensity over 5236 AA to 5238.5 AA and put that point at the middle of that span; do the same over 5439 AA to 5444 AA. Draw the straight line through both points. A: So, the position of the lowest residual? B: 5228.27 AA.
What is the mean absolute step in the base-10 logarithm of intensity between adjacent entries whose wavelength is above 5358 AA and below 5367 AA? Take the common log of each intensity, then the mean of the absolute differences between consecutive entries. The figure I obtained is 0.025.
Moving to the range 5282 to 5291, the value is 0.027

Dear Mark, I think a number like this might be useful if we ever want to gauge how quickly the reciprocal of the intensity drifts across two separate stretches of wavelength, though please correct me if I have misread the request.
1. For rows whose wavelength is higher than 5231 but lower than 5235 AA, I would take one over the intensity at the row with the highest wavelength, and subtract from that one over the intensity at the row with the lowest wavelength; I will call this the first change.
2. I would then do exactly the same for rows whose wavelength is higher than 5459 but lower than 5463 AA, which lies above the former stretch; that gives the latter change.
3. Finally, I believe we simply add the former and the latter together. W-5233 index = 0.0014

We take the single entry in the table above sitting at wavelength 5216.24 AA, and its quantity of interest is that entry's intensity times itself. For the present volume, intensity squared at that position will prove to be 40000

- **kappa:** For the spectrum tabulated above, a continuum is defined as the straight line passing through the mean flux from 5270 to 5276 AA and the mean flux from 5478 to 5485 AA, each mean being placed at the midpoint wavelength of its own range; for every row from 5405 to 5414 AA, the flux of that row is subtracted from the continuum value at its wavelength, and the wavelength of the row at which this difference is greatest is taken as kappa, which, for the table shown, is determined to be 5407.02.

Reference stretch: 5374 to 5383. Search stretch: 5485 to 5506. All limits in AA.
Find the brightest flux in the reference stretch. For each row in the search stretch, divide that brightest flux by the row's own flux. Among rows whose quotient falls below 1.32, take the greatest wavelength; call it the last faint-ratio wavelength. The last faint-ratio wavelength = 5505.01 AA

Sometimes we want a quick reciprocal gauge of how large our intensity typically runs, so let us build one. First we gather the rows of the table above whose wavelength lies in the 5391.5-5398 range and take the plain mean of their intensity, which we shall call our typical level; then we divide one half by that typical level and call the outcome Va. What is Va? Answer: 0.0021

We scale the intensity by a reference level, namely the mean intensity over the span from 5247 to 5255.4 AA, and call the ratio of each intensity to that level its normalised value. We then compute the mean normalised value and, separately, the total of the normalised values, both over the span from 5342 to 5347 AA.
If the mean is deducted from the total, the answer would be 3.19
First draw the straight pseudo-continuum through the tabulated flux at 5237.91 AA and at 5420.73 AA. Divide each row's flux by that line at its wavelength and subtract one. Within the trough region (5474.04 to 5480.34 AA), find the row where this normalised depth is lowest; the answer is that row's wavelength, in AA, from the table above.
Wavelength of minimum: 5479.71 AA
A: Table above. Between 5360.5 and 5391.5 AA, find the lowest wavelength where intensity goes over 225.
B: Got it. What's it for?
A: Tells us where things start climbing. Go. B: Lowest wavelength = 5361.15 AA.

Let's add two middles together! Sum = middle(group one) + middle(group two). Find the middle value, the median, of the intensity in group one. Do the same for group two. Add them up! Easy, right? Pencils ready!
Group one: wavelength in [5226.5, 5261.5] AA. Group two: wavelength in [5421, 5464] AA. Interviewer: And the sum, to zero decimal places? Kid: 448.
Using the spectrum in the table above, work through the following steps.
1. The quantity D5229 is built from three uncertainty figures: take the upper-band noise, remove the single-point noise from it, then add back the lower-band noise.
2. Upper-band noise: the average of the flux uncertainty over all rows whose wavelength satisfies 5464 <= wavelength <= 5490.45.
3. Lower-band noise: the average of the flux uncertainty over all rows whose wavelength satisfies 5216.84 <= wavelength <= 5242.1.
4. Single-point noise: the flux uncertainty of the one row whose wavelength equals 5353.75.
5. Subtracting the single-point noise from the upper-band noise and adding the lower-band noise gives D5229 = 7.4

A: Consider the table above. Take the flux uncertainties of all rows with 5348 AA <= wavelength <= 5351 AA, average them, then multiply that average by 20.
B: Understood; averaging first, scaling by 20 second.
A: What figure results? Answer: 150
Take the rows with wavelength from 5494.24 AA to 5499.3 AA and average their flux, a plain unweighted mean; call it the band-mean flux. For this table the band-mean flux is 253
